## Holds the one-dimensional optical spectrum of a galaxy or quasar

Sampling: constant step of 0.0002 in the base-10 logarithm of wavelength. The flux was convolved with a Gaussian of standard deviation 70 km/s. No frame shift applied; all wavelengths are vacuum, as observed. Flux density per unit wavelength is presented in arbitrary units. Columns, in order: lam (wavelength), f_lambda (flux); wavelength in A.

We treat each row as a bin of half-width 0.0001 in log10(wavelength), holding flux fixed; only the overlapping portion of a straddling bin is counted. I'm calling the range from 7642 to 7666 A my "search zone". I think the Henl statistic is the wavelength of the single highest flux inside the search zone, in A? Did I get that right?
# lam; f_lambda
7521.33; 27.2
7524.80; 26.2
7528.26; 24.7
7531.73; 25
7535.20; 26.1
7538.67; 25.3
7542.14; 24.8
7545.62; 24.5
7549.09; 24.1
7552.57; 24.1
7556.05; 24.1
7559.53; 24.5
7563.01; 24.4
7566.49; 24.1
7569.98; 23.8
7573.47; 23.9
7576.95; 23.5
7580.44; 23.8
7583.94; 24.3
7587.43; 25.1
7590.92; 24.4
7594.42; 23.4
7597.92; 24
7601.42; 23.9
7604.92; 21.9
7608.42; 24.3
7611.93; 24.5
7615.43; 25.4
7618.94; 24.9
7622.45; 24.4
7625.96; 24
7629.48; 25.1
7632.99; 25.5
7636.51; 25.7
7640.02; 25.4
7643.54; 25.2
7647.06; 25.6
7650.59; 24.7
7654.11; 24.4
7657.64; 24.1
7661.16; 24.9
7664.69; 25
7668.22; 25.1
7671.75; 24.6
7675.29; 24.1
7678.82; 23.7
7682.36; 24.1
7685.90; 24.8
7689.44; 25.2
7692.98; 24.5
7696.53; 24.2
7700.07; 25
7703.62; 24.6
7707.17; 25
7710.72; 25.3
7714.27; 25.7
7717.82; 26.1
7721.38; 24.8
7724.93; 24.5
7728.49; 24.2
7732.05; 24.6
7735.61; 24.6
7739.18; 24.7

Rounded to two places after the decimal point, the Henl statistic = 7647.06 A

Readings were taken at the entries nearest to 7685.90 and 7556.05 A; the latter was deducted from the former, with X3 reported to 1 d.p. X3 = 0.7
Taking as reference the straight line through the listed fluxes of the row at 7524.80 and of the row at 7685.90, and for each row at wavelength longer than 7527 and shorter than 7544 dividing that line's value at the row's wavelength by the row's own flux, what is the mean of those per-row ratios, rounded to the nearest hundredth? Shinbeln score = 1.04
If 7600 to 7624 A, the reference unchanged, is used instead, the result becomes 1.05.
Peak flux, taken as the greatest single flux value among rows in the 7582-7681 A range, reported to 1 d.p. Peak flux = 25.7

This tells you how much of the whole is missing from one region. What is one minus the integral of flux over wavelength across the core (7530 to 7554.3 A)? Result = -603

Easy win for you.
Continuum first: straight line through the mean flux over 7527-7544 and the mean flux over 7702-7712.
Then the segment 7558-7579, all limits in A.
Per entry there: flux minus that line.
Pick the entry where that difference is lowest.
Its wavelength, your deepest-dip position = 7576.95 A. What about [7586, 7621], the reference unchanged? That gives 7604.92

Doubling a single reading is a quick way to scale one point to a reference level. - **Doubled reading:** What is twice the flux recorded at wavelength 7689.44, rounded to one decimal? 50.4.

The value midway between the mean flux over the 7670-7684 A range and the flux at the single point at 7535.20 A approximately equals 25.1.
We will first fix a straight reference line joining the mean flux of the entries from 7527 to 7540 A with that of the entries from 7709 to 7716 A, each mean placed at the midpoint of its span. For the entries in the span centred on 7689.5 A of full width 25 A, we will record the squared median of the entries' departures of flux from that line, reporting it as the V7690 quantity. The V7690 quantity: 1.0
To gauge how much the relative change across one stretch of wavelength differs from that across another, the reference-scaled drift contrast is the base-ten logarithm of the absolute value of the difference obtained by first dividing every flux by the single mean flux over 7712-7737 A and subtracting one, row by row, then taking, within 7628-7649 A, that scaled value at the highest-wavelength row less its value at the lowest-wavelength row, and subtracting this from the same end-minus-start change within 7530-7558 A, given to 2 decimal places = -1.25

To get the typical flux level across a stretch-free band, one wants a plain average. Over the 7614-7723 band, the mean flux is 24.9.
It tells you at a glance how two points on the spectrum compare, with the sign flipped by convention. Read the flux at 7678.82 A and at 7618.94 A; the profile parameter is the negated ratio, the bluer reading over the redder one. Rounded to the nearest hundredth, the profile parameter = -1.05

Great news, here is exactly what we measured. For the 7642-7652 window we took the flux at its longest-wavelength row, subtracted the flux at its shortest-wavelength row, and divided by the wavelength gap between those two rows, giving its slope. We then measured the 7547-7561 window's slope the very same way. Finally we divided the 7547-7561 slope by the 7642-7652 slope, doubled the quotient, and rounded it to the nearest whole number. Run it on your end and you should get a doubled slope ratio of -1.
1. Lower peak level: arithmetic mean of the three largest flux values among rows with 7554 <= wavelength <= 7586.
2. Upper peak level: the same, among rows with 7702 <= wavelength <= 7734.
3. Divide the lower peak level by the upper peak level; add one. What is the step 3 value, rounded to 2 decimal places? 1.95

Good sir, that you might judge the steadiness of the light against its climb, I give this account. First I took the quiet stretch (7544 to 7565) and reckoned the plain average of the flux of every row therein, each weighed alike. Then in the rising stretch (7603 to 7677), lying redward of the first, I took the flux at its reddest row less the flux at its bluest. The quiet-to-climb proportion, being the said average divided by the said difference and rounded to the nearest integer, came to 11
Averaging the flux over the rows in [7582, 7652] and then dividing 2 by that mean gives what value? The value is 0.0814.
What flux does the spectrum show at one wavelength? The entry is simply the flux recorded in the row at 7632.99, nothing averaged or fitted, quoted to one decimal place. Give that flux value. 25.5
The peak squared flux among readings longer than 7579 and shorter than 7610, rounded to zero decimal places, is 630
